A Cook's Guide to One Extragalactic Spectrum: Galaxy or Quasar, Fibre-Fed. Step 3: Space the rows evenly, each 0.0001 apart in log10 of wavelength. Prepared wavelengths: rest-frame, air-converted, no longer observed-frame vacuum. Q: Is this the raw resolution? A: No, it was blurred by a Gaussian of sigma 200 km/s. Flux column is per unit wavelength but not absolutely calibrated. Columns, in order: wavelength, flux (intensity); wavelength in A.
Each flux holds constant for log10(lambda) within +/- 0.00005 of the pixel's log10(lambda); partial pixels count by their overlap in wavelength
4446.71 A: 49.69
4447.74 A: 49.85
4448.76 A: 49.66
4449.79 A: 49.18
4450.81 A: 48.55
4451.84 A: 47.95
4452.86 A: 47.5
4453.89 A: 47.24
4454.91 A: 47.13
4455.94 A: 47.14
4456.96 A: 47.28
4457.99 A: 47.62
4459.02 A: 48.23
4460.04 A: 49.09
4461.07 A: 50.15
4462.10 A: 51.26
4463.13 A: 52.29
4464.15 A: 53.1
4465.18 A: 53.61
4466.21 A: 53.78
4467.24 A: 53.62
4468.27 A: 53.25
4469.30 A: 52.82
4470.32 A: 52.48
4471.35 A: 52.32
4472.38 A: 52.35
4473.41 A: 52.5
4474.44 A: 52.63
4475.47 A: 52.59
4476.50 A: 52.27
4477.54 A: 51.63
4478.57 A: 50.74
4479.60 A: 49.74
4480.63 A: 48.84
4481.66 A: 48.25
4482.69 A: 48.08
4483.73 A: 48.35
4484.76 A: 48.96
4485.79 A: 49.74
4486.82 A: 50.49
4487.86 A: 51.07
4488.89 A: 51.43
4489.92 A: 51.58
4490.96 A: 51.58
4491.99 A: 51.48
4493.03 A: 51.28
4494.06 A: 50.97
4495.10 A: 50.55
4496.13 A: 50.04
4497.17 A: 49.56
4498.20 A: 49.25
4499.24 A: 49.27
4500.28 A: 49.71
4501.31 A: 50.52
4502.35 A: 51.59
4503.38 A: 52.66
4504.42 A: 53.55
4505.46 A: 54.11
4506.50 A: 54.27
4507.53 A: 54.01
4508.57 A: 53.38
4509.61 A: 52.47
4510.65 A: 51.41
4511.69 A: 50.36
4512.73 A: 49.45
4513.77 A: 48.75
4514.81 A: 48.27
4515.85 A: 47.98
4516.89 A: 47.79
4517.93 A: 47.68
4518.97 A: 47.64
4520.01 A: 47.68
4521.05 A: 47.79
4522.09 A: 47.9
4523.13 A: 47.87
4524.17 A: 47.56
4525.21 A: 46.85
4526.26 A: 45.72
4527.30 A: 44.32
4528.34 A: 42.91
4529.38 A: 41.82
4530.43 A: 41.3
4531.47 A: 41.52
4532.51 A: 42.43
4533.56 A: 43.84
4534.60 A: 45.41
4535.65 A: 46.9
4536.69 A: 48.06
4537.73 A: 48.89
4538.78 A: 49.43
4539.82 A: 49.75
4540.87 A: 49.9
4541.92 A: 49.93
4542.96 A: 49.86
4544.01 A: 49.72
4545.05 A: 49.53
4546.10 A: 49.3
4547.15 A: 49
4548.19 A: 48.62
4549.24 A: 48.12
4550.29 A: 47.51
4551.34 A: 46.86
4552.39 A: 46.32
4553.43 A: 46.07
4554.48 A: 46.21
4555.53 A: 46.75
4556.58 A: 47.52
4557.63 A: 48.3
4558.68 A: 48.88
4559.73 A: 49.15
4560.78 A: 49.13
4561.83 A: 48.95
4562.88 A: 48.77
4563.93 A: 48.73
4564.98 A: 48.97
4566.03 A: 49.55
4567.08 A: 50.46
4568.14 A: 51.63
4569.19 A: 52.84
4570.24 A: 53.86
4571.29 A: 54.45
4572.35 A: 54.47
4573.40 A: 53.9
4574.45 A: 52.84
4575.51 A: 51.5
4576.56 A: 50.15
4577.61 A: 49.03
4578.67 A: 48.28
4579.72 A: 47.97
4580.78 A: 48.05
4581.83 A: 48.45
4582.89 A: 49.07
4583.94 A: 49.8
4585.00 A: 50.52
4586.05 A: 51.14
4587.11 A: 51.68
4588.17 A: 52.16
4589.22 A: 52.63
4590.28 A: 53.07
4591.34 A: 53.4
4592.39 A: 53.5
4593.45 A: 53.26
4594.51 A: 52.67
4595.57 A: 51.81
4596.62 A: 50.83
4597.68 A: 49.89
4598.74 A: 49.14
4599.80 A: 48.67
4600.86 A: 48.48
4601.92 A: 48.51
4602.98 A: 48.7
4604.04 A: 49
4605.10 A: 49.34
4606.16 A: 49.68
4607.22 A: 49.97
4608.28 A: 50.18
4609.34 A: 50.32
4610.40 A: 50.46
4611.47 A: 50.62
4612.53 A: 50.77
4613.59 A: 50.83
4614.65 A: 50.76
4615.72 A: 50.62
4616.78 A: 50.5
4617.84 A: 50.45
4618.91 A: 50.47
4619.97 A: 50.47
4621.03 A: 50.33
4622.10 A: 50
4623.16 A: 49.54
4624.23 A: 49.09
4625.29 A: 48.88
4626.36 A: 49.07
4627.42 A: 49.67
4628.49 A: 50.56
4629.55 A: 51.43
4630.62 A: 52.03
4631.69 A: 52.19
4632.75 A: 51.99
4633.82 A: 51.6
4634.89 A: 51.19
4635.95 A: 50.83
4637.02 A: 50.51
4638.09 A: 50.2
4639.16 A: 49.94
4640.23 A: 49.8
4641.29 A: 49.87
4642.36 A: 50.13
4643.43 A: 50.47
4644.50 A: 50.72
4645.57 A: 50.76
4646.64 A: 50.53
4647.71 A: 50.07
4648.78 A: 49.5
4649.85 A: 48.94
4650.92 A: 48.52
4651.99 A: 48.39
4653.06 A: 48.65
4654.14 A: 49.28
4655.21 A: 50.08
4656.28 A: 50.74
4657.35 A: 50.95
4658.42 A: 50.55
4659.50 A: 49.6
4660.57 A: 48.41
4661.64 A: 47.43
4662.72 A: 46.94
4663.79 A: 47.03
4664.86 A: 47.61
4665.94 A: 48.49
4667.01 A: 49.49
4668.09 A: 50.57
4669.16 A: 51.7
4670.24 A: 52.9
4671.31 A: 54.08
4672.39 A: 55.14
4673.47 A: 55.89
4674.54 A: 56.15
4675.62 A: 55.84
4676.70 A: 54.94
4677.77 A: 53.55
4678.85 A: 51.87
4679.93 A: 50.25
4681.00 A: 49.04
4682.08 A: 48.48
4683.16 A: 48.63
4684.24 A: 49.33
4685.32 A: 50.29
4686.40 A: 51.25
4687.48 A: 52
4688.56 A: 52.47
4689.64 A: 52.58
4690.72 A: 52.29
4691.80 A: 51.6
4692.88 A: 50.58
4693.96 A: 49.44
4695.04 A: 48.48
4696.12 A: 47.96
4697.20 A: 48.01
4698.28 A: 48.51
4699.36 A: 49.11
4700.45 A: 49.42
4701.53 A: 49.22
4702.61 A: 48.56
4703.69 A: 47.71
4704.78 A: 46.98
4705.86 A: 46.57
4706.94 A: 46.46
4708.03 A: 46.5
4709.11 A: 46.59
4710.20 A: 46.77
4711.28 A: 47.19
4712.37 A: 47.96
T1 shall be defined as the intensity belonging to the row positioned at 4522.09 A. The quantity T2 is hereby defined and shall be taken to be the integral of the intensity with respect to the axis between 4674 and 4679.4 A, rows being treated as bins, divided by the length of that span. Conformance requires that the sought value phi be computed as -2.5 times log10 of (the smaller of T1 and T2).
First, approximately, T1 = 47.9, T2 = 54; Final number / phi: -4.20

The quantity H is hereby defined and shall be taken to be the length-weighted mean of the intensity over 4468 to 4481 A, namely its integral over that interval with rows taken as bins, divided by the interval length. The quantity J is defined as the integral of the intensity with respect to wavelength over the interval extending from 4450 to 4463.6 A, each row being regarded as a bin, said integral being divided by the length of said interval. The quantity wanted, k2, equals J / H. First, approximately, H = 51.9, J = 48.6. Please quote 0.94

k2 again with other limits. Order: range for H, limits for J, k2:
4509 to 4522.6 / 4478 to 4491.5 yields 1.02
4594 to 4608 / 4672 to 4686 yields 1.05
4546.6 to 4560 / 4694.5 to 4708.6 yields 1.01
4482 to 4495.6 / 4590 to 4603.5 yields 1.01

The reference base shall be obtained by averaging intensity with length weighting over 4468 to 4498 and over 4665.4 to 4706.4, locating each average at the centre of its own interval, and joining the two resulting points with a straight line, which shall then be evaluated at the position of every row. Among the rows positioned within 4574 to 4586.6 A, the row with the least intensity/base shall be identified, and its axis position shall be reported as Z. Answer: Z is 4579.72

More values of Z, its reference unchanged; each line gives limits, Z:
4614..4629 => 4625.29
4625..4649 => 4625.29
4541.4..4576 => 4553.43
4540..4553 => 4552.39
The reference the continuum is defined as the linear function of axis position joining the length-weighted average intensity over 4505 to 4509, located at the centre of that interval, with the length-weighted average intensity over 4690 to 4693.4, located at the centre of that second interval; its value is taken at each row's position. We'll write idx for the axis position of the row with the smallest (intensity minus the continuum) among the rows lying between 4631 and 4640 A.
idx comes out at 4639.16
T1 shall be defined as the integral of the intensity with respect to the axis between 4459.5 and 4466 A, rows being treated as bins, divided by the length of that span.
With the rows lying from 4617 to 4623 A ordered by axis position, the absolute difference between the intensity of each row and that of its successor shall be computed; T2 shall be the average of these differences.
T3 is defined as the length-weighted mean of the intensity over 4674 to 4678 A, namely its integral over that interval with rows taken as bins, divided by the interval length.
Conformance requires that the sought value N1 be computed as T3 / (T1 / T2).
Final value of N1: 0.1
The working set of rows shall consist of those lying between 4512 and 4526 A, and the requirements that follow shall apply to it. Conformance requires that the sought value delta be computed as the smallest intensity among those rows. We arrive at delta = 46.85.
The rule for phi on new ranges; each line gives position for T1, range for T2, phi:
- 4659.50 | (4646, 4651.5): -4.24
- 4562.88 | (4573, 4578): -4.22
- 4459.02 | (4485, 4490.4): -4.21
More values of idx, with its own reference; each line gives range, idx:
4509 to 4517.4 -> 4516.89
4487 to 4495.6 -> 4495.10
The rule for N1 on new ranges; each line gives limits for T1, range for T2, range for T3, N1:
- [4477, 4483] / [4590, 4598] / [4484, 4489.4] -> 0.6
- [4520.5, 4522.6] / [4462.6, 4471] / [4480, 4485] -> 0.4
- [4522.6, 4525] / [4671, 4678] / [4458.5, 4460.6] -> 0.8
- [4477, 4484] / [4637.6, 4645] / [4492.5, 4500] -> 0.2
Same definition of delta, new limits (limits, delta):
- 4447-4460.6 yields 47.13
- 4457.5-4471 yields 47.62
